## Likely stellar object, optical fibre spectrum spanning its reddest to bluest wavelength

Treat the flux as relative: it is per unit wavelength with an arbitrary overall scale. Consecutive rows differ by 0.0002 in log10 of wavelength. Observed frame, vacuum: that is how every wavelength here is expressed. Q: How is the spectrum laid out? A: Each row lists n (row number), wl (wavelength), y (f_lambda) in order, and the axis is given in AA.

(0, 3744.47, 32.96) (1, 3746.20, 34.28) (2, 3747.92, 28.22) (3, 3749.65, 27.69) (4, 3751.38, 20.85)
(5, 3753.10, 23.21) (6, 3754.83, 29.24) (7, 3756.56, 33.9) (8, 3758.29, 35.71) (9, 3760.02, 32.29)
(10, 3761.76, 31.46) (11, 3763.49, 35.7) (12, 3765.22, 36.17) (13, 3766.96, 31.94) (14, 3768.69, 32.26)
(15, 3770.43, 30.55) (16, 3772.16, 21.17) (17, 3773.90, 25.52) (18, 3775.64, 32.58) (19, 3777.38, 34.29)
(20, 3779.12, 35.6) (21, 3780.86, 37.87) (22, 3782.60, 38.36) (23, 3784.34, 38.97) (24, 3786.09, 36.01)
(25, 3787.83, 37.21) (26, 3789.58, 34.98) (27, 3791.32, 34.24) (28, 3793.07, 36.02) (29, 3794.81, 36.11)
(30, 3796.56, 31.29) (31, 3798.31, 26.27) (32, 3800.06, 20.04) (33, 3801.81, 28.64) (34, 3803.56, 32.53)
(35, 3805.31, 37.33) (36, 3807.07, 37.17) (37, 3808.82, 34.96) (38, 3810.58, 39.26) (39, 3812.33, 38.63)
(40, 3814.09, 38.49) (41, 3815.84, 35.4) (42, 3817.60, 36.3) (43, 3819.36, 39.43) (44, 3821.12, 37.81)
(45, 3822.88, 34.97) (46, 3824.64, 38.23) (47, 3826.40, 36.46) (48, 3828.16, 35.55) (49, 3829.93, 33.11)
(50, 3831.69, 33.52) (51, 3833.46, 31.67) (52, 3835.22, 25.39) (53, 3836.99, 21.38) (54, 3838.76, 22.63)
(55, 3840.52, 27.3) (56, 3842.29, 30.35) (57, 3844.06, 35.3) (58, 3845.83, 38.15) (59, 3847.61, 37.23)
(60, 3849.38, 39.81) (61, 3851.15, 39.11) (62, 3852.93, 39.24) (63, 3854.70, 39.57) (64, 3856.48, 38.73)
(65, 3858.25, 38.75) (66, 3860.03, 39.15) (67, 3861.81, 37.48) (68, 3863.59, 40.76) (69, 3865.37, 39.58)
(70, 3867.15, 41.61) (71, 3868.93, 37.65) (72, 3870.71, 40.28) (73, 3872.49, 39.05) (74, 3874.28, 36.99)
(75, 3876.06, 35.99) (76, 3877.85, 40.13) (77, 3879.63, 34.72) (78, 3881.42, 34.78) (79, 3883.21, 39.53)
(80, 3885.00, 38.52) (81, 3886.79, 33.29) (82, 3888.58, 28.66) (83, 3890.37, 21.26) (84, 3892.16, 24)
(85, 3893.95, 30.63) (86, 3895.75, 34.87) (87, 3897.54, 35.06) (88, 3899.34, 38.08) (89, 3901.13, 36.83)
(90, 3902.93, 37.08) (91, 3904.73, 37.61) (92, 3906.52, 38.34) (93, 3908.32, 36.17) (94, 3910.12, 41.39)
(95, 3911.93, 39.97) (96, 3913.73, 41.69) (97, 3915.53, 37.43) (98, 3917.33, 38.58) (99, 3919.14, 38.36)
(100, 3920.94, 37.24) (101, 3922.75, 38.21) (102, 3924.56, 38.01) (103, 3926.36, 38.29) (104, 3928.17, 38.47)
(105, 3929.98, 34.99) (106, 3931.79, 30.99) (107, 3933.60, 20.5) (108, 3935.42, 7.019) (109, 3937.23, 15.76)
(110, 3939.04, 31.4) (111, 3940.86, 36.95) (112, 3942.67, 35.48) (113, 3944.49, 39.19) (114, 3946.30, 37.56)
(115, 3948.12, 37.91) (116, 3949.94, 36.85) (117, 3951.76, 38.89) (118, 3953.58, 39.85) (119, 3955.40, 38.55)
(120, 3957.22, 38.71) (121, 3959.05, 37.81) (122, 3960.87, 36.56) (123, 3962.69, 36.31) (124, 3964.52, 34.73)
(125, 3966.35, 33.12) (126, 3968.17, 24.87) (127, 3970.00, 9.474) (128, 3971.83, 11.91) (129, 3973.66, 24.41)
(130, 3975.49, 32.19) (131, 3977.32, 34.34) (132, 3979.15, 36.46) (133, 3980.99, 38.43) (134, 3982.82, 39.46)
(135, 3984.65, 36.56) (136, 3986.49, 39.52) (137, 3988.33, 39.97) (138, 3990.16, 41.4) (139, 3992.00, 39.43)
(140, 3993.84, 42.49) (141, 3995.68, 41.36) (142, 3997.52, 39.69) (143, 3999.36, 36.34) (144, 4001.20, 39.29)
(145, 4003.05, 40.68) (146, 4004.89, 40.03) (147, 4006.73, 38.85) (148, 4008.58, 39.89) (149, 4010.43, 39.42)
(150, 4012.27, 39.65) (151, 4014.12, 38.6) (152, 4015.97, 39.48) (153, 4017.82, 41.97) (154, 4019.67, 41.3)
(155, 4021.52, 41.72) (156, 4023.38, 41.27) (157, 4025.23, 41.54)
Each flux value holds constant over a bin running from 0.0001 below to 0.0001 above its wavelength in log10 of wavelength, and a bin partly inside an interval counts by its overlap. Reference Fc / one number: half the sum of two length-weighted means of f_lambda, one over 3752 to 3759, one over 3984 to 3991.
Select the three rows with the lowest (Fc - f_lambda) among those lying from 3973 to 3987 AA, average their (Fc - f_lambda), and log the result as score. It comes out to -4.4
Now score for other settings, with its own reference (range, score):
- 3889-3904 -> -2.6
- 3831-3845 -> 1.3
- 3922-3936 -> -3.6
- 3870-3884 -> -5.2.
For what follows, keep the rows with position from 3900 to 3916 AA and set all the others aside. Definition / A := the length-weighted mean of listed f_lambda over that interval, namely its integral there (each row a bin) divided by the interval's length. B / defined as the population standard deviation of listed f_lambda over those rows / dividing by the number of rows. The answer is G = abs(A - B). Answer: 37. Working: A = 39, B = 1.9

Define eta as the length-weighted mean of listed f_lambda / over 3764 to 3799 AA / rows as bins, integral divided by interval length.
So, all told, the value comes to 33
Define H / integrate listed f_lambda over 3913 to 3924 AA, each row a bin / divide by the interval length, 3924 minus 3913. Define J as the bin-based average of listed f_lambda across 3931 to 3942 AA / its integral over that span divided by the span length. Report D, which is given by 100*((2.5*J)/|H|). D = 155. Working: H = 38.5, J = 23.9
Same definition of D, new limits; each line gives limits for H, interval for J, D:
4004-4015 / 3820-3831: 229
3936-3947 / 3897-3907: 292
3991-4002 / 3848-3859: 246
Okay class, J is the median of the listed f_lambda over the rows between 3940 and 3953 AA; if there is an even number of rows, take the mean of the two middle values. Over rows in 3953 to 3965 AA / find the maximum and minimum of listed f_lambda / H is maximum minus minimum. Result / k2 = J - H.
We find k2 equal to 32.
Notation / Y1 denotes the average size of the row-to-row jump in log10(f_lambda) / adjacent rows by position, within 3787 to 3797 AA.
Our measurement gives 0.024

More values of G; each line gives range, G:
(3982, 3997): 38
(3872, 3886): 35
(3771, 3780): 24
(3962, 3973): 14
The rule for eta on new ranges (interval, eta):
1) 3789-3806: 32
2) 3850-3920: 37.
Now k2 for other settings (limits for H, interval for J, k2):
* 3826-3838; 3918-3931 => 23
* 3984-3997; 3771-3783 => 28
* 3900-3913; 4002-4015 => 34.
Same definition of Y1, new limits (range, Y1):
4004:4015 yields 0.009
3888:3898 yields 0.069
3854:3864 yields 0.014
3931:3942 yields 0.273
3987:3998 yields 0.020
